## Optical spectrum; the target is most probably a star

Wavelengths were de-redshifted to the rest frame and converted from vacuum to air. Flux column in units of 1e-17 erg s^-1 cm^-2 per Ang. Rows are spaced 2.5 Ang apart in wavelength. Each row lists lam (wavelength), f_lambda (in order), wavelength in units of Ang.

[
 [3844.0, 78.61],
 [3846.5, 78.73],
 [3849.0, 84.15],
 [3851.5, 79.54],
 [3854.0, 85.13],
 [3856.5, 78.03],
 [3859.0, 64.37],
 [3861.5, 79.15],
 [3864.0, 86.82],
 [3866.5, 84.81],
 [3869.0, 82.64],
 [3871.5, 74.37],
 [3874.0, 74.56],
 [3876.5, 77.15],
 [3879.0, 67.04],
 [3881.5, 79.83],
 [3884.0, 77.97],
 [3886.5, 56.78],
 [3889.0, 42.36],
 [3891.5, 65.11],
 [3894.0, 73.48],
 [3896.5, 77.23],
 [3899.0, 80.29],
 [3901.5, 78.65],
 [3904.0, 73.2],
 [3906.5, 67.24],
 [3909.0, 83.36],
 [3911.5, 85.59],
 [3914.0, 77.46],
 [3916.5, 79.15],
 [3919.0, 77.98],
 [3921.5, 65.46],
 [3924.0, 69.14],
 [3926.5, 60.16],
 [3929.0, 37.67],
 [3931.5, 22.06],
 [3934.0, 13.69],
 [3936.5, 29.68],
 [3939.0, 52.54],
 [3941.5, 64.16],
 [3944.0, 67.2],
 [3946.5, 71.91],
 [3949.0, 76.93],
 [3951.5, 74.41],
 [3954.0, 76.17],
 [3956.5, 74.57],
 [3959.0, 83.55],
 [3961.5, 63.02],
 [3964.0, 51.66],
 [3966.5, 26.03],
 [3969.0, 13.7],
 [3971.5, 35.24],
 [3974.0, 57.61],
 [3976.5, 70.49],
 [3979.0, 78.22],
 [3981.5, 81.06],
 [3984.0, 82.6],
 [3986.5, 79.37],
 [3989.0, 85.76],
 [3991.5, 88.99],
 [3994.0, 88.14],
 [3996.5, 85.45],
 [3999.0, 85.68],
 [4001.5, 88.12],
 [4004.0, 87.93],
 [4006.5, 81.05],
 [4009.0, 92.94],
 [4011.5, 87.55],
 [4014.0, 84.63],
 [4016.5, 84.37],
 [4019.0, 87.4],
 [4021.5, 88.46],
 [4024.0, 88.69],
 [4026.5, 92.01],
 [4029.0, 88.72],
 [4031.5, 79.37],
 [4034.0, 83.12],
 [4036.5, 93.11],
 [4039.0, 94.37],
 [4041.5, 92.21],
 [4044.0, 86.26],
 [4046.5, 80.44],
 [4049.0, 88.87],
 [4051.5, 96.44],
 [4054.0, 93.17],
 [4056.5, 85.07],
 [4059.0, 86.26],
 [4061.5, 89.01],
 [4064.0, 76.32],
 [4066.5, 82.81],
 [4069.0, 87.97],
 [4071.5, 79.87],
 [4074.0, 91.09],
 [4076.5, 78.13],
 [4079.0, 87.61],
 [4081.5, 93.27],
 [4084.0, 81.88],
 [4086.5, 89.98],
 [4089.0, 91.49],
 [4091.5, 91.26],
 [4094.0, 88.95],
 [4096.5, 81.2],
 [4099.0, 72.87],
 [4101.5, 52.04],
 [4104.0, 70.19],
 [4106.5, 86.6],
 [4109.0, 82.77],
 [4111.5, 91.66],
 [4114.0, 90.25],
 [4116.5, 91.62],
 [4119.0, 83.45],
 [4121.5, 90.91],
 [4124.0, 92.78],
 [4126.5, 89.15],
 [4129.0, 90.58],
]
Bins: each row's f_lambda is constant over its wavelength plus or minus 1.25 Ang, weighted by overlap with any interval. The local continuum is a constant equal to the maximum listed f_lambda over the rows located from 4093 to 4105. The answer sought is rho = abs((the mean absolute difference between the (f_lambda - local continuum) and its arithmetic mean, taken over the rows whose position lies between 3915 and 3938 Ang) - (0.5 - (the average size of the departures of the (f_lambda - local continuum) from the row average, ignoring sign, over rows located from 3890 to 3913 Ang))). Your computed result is 27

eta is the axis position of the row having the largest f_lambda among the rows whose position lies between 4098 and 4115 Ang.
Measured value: 4111.5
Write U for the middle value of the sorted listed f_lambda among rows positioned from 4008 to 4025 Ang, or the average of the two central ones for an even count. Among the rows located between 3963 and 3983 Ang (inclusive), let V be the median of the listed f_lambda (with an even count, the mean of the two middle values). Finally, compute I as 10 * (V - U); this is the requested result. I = -329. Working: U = 88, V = 55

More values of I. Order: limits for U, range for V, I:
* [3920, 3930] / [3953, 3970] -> 2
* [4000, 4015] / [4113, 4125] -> 32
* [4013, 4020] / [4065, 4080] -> 6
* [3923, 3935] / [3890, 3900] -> 377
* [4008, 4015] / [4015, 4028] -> 9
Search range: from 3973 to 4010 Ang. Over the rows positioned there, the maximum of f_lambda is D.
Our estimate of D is 92.94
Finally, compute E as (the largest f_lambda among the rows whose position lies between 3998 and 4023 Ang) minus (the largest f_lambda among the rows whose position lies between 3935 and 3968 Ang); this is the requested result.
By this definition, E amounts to 9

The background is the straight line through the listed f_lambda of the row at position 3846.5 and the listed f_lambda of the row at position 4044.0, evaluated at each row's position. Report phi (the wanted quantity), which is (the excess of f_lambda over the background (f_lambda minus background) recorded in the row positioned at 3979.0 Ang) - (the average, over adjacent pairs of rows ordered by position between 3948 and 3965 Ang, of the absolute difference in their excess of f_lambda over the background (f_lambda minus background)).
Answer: -13.4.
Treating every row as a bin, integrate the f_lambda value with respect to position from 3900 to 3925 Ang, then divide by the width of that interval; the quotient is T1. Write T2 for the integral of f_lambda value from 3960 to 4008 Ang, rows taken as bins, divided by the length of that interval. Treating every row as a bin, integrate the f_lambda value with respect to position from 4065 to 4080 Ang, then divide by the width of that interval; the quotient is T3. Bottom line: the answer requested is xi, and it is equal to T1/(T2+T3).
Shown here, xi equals 0.49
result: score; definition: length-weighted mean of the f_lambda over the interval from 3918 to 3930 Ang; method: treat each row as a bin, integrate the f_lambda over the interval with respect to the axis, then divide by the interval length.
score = 62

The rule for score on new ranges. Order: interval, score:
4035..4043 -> 93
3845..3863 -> 79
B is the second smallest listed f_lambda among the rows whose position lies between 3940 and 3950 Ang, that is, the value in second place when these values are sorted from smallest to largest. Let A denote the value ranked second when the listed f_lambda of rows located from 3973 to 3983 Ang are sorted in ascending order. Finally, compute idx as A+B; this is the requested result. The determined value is 138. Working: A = 70.49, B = 67.2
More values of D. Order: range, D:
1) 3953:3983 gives 83.55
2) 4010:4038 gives 93.11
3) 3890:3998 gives 88.99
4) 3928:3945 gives 67.2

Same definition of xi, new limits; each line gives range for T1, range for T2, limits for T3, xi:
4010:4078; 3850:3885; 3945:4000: 0.59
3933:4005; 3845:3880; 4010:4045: 0.40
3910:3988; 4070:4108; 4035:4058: 0.36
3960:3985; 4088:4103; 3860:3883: 0.36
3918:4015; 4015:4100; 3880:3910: 0.42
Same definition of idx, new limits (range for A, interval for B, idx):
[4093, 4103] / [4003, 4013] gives 160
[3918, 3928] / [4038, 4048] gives 152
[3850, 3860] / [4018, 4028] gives 166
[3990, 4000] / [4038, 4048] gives 172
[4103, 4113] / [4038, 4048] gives 169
